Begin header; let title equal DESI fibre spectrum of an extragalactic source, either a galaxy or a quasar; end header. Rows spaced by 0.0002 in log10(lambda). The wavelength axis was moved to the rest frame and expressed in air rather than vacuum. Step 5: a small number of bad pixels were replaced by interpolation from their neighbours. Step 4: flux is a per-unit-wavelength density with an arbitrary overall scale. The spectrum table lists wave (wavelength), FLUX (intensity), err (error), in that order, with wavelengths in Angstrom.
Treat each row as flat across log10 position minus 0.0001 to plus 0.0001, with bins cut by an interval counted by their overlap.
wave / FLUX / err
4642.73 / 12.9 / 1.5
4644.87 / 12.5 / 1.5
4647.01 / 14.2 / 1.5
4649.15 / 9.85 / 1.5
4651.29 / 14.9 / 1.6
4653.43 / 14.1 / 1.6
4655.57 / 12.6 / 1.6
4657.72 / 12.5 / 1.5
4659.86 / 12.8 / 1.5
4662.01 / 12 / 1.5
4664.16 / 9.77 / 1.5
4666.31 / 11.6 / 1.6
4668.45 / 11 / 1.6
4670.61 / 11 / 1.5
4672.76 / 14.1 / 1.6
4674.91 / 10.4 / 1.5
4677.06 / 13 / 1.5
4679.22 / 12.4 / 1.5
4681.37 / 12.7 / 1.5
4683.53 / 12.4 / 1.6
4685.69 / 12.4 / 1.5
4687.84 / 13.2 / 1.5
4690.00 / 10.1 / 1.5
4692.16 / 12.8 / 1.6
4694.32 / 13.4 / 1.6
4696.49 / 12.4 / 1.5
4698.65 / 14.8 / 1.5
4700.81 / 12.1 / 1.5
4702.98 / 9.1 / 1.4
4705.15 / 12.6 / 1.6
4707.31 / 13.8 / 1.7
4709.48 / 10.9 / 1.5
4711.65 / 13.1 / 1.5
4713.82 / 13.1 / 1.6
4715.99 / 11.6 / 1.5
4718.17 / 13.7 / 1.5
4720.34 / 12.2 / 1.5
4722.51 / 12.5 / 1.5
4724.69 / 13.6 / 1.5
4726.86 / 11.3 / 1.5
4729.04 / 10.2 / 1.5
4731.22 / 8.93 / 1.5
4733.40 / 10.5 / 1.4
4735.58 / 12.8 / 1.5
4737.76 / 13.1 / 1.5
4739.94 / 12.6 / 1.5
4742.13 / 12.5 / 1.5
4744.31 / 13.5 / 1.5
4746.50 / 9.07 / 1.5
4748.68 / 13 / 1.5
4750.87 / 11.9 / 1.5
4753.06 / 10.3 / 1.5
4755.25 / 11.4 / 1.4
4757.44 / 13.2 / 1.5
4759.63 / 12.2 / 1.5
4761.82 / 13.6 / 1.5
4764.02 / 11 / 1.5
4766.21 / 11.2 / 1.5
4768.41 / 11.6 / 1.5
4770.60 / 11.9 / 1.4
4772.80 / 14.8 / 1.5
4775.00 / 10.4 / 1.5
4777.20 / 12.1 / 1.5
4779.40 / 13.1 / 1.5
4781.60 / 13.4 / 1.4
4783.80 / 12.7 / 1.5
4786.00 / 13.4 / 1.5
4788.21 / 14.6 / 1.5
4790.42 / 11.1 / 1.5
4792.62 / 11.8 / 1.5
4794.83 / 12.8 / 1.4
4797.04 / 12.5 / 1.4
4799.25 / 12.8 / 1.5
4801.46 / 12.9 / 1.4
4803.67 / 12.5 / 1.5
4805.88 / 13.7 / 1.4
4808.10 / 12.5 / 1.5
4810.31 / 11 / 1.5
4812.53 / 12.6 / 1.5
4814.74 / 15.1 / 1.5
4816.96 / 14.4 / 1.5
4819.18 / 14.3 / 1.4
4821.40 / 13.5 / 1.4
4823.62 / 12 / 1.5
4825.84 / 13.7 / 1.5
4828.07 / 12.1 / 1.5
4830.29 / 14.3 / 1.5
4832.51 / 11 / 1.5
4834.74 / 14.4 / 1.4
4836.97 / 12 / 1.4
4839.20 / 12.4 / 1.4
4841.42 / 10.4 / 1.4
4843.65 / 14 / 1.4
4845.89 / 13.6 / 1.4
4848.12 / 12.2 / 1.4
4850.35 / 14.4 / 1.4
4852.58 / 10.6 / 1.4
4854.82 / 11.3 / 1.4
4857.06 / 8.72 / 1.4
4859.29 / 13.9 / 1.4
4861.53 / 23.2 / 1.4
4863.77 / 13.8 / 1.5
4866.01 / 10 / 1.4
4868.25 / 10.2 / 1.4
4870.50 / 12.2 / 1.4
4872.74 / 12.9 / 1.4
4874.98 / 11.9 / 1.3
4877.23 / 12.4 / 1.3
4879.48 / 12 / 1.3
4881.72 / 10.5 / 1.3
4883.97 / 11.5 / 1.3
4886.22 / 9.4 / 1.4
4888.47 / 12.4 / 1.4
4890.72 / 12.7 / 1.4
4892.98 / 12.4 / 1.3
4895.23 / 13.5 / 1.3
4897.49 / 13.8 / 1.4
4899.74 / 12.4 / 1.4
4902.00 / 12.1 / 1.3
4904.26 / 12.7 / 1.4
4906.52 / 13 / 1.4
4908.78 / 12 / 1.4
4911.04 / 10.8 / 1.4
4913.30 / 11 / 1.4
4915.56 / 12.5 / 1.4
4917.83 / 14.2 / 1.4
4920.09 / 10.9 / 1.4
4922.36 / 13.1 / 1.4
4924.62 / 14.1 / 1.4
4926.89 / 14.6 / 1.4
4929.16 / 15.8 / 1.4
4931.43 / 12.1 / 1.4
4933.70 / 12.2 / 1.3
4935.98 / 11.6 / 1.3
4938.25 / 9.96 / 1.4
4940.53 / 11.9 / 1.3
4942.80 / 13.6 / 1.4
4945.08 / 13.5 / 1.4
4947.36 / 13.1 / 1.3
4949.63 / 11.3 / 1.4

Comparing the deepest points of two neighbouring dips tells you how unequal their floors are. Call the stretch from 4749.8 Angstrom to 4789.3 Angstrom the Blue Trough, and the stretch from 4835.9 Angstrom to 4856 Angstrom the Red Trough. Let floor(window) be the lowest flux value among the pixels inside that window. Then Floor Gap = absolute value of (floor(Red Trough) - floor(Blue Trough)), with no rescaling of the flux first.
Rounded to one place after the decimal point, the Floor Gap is 0.1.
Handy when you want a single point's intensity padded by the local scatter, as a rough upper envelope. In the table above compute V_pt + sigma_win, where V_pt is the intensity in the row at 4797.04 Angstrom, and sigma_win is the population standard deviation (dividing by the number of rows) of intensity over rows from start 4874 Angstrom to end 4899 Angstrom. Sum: 13.7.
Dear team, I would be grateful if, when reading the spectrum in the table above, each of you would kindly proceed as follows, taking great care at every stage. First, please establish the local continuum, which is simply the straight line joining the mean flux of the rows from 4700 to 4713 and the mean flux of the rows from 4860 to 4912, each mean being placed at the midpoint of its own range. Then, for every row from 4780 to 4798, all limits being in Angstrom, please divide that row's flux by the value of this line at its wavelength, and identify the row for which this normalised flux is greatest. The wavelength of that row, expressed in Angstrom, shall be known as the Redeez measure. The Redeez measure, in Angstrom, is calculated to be 4788.21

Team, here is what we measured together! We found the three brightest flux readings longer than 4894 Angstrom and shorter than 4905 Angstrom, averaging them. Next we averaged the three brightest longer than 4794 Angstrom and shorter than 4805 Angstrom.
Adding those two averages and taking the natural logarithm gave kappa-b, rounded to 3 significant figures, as 3.26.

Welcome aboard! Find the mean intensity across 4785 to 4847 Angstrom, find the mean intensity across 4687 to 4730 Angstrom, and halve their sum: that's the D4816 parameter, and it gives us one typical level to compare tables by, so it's 12.6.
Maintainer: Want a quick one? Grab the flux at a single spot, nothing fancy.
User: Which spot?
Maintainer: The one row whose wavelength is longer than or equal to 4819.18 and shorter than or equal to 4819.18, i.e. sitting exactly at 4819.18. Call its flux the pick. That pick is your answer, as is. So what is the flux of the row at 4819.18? 14.3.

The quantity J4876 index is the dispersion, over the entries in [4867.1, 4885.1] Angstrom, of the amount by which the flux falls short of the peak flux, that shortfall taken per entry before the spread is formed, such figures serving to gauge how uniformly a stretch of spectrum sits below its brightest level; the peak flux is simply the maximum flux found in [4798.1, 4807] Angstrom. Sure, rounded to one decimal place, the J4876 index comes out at 0.9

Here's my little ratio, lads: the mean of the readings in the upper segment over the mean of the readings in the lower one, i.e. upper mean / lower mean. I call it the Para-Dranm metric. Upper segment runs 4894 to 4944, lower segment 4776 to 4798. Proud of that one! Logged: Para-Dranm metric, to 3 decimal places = 0.991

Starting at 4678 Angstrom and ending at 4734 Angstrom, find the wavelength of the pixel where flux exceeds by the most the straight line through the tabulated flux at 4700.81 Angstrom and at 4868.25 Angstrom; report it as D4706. 4698.65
